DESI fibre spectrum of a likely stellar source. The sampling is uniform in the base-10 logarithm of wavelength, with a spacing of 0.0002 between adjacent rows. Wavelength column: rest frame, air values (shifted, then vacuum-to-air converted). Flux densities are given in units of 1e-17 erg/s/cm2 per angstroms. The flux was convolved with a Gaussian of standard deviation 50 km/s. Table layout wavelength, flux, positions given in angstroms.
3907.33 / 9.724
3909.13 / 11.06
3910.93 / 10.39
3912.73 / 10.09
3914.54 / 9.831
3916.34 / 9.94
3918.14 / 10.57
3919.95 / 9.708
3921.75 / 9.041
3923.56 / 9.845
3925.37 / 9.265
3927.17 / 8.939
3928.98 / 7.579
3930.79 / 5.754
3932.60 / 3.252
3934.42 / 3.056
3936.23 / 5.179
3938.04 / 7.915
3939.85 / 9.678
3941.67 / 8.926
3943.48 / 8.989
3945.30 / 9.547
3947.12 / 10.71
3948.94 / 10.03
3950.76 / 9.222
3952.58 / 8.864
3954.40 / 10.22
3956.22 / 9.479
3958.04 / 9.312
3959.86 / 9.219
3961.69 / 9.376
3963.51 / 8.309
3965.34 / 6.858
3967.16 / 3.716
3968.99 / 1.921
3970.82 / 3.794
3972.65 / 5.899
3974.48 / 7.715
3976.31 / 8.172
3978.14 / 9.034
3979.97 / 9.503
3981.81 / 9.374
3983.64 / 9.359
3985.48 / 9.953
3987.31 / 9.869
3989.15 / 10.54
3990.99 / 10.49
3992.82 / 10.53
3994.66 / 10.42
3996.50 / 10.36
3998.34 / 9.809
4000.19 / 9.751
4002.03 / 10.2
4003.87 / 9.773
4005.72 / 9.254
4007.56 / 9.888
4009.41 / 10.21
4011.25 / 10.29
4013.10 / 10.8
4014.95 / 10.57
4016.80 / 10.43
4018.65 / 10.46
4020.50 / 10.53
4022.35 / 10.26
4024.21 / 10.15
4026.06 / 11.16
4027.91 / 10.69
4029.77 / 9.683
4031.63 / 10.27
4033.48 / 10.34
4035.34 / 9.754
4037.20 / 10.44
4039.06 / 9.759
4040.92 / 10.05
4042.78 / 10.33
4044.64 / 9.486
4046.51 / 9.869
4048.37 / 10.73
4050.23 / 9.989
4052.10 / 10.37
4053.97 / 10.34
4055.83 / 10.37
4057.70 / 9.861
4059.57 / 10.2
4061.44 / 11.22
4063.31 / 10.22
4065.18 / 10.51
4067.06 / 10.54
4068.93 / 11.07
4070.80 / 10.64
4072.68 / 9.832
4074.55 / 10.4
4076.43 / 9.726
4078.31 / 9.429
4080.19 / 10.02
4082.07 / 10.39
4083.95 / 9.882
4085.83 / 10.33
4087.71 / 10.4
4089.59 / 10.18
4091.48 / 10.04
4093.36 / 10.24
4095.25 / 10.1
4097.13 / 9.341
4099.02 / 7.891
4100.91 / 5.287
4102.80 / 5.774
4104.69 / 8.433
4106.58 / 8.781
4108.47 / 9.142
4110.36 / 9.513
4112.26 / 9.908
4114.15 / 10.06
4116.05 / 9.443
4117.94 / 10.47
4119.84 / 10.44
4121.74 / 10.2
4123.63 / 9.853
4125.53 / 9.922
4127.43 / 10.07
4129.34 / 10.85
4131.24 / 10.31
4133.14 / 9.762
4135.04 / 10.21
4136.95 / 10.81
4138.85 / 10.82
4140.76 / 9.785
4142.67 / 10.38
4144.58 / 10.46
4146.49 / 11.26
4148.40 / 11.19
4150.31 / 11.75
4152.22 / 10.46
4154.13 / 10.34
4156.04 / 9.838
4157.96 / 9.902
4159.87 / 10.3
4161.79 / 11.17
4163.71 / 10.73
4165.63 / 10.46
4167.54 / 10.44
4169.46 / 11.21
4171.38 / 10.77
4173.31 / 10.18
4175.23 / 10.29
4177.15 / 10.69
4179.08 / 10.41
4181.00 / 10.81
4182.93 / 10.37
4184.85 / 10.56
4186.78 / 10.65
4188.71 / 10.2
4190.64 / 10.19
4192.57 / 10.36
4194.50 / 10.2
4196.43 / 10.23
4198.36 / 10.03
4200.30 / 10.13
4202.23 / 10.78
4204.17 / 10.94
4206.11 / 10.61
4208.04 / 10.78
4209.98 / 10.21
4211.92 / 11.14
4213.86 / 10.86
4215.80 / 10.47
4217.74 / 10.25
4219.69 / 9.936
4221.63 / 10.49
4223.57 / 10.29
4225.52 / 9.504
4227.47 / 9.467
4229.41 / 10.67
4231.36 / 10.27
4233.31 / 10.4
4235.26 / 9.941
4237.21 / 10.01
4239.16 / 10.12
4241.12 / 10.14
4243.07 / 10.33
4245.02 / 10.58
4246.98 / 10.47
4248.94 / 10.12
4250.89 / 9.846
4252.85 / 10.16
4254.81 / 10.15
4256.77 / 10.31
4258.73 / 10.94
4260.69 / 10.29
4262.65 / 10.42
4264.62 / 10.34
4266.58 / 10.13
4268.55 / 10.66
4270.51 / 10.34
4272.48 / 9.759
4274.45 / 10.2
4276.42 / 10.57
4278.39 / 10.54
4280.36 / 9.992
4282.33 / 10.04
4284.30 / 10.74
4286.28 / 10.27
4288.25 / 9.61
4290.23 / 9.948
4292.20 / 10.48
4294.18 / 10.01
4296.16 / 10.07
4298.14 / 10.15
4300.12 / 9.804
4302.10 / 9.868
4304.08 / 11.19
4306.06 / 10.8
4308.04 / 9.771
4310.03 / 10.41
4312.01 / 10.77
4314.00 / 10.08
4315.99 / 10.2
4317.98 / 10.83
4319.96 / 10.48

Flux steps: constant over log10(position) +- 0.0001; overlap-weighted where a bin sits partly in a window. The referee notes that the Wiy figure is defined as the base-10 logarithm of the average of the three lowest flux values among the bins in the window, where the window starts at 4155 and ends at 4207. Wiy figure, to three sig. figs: 0.997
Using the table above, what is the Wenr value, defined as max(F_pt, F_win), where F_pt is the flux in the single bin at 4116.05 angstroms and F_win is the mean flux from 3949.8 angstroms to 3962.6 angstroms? 9.44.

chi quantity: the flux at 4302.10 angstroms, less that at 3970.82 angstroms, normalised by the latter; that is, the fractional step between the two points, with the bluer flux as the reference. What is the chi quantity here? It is 1.60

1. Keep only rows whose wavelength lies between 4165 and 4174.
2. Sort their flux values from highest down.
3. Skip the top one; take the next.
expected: 10.77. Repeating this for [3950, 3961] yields 9.479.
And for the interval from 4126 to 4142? 10.82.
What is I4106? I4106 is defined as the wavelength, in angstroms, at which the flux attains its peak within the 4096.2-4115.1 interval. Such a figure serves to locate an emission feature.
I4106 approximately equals 4114.15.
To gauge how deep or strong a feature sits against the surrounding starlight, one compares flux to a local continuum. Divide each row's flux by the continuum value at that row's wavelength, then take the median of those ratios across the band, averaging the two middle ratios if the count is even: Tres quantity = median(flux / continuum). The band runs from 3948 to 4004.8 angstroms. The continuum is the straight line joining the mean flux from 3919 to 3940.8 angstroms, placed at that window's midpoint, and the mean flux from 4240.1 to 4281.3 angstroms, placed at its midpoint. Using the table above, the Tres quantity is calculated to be 1.21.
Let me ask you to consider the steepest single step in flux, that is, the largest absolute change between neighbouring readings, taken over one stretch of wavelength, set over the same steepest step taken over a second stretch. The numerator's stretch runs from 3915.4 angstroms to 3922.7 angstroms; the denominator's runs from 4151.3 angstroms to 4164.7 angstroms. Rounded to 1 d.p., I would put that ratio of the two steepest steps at 1.0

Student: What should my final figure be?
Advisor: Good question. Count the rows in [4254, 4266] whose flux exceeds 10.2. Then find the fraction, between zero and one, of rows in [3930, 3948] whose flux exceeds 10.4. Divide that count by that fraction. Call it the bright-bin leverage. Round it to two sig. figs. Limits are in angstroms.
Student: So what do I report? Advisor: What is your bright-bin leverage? 50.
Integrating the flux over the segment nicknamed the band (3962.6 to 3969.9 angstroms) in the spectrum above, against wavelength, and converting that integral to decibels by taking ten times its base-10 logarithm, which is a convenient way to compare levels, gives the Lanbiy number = 15.8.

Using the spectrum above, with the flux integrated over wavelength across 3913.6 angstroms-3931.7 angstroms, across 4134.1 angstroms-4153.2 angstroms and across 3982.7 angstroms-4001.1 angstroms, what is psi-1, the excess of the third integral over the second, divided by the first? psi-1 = -0.11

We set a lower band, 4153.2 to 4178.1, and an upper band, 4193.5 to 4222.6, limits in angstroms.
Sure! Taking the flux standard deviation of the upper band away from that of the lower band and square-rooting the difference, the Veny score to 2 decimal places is 0.23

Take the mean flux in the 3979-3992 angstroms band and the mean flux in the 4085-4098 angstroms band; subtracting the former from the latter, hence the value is 0.22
